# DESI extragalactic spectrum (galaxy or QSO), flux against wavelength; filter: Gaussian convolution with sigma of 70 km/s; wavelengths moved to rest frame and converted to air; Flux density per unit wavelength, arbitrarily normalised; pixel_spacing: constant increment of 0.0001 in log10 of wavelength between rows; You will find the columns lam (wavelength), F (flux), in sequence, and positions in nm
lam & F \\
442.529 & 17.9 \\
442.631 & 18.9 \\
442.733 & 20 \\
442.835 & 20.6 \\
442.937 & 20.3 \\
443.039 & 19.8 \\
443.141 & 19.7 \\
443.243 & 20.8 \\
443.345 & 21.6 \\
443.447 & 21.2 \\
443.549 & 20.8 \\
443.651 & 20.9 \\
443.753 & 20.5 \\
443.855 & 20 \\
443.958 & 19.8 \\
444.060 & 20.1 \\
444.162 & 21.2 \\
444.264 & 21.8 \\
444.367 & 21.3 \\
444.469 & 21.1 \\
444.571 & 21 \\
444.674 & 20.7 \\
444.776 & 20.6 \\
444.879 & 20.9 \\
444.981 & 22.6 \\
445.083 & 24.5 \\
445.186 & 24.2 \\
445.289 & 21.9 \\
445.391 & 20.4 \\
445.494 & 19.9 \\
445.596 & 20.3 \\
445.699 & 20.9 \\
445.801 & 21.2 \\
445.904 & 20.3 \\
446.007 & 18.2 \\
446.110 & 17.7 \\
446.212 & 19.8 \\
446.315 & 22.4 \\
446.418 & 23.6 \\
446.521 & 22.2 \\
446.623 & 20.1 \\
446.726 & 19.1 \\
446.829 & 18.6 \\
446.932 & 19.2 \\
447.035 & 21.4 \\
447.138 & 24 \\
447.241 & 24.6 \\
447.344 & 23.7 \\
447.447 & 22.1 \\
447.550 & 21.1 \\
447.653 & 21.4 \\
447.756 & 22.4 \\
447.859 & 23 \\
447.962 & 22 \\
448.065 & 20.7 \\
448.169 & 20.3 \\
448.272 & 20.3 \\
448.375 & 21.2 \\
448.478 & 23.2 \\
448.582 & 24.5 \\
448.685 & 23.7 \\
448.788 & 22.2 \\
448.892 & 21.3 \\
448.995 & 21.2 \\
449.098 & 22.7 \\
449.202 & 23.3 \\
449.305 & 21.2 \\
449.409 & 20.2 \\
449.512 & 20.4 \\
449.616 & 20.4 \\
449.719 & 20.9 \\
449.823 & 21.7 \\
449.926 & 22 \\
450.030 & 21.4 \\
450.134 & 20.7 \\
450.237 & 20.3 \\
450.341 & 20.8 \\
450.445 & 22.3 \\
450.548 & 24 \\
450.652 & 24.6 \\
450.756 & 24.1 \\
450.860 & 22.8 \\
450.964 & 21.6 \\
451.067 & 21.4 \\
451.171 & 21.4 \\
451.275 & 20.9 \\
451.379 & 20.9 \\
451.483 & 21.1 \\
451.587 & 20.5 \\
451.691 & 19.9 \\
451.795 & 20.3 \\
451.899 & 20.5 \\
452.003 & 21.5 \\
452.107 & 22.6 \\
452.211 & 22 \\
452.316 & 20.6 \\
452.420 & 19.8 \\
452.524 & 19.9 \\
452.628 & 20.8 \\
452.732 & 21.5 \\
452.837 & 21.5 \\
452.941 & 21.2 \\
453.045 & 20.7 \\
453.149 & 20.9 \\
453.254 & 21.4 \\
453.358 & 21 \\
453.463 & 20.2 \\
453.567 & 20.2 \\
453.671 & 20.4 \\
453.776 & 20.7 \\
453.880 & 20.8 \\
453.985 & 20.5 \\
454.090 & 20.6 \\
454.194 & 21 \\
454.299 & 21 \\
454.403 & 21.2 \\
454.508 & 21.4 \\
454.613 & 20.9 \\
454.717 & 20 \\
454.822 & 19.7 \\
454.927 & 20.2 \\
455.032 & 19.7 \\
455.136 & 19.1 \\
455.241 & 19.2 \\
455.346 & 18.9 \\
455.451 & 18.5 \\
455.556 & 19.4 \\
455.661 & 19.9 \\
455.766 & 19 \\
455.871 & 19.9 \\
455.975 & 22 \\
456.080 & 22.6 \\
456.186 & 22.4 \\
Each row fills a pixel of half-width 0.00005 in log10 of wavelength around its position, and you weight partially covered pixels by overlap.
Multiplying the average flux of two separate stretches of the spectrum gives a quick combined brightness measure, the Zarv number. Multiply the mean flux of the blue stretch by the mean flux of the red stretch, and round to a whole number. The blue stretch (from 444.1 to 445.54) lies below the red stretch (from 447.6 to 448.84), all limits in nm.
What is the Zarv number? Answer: 476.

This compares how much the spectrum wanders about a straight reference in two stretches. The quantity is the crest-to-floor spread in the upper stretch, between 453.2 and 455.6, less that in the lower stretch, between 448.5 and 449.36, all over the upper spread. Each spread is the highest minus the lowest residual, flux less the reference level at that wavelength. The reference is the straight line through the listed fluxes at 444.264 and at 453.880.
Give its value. -0.2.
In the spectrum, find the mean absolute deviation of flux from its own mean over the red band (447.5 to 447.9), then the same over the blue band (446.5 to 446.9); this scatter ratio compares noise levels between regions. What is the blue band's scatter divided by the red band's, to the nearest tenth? 1.6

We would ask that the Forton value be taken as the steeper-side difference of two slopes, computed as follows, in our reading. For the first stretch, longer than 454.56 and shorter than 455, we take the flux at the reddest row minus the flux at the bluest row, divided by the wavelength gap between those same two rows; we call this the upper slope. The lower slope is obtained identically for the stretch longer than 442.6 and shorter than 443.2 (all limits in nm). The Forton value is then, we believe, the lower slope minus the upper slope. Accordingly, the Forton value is 3.8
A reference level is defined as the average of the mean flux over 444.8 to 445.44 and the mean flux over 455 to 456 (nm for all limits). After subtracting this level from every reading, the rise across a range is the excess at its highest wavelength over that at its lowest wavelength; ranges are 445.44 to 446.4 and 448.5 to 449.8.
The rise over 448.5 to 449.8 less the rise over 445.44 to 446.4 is -6.1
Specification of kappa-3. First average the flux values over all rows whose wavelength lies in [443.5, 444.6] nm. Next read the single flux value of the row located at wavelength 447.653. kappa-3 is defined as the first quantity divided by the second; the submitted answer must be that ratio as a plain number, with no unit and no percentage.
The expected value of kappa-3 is 0.971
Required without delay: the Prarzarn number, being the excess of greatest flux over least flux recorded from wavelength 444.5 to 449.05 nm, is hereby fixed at 6.9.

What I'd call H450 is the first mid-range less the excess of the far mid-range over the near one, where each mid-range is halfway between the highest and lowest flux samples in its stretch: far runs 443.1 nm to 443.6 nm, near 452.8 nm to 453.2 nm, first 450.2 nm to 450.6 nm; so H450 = 22.6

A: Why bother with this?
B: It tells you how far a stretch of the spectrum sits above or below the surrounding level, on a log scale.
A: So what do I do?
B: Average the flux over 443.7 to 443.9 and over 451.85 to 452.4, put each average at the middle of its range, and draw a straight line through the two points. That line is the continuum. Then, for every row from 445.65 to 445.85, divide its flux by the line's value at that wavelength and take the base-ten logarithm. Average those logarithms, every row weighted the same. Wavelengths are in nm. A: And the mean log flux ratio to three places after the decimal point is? 0.011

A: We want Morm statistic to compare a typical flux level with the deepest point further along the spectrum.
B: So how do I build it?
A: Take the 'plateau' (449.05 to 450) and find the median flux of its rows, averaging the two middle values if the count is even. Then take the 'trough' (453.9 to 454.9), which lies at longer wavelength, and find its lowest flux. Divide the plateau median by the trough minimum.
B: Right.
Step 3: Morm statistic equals 1.08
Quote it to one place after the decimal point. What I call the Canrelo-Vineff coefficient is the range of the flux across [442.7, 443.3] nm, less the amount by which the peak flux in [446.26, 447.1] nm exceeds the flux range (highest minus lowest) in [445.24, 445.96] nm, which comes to -20.5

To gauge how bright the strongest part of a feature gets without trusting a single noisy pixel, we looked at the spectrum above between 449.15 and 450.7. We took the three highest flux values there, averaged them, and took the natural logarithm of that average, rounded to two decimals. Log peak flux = 3.18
